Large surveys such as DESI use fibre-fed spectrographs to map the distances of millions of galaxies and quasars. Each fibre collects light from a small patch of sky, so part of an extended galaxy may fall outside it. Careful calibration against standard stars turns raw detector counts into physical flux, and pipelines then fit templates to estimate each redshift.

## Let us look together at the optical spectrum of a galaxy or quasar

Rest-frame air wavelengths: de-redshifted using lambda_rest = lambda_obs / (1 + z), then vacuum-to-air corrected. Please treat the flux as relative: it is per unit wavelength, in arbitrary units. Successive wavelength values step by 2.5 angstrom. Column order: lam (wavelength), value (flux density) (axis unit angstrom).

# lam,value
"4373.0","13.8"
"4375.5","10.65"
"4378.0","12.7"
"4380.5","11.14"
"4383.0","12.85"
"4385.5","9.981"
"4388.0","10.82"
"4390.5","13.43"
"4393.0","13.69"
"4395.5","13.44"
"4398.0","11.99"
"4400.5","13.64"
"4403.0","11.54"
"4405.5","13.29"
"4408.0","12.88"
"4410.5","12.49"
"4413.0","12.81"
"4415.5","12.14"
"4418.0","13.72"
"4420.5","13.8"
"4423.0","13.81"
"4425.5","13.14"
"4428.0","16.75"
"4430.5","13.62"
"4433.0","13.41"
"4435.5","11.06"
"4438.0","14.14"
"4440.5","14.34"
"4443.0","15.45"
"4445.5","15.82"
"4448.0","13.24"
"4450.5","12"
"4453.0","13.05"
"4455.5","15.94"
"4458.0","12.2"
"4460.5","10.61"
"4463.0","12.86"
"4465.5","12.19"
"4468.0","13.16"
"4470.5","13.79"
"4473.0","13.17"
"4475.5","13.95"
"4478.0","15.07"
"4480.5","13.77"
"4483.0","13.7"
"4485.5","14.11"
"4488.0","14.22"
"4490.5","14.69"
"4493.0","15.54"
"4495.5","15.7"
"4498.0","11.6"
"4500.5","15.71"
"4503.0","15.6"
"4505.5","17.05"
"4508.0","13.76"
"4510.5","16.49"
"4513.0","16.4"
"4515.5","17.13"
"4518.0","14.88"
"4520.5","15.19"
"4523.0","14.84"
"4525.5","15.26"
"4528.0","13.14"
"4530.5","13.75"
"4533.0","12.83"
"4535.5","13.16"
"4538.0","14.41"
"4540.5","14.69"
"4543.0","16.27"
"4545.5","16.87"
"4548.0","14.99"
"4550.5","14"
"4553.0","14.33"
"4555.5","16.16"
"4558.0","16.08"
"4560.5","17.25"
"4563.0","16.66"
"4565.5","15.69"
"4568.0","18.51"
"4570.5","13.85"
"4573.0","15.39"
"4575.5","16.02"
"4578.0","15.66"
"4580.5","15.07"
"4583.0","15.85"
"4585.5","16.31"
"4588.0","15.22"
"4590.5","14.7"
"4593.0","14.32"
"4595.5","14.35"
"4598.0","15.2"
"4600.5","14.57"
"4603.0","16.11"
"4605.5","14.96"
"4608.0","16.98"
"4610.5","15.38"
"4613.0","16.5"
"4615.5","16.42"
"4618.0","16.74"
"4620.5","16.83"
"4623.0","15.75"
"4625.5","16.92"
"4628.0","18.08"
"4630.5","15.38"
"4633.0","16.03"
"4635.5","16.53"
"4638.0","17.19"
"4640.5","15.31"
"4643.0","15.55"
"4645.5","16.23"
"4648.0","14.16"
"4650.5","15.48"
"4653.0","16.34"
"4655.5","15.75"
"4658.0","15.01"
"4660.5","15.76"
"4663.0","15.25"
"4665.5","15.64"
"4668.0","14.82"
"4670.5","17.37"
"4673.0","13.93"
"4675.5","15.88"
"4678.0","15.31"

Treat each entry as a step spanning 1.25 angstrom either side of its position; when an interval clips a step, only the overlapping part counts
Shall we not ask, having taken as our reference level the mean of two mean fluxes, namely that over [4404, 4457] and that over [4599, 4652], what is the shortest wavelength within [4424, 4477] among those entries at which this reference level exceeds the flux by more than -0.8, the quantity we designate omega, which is 4425.5 angstrom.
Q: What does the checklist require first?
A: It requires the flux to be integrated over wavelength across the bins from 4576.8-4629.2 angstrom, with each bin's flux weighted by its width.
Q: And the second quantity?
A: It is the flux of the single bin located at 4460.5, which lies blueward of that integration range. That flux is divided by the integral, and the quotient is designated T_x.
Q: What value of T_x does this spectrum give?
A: 0.0128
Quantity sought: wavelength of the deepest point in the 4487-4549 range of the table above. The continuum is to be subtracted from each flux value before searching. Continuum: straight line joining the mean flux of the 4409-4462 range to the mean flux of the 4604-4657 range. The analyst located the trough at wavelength 4498.0 angstrom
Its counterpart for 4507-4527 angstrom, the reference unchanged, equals 4508.0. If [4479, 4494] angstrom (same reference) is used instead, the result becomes 4483.0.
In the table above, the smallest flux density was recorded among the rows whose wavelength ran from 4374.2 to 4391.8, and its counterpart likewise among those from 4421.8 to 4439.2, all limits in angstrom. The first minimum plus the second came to 21.0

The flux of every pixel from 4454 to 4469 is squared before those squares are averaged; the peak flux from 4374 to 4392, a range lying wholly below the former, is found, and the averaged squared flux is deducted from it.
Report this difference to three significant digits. -154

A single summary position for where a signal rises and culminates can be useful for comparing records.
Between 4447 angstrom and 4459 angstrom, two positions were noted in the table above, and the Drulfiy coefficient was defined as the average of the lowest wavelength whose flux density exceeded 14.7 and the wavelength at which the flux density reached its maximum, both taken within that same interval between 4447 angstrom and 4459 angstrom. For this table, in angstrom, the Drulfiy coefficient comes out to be 4455.5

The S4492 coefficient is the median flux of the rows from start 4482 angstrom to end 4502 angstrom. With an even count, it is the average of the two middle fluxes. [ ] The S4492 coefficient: 14.5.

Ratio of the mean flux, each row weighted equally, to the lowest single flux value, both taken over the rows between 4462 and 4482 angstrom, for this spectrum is 1.11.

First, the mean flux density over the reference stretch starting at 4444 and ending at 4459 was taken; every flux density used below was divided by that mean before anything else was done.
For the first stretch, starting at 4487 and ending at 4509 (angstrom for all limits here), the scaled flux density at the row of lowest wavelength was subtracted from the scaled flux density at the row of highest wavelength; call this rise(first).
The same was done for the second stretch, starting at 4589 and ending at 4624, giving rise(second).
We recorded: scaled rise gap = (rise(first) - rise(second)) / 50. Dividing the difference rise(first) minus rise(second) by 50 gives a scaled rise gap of -0.002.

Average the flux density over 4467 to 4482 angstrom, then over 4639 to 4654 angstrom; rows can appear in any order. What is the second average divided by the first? 1.12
